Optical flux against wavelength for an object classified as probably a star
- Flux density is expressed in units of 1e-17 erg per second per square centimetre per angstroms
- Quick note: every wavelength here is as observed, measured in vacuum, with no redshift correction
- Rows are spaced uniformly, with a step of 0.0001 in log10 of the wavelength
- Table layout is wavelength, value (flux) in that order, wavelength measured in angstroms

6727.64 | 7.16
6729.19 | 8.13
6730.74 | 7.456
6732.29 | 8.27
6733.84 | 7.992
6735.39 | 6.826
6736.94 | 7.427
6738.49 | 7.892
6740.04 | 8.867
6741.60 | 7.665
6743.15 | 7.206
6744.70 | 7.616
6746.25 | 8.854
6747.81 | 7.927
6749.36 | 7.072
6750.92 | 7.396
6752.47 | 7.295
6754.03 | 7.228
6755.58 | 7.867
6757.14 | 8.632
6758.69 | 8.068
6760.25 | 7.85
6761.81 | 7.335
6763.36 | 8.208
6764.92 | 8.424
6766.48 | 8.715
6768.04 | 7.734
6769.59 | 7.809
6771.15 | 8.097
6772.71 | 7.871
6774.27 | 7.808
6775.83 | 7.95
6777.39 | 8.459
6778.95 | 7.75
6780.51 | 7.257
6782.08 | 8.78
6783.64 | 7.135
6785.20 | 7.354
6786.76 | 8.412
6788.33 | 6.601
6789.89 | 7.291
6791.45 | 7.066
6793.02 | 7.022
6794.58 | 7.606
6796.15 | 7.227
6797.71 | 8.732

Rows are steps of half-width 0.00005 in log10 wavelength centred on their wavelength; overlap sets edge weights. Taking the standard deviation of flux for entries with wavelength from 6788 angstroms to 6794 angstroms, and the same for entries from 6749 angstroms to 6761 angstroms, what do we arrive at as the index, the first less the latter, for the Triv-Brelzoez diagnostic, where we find -0.24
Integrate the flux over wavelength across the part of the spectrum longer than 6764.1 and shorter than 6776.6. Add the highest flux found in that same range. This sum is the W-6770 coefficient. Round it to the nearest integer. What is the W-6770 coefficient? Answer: 109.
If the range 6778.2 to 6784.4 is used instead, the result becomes 57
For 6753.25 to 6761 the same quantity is 70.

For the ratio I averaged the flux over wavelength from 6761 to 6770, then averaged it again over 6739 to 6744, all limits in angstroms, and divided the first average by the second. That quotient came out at 1.02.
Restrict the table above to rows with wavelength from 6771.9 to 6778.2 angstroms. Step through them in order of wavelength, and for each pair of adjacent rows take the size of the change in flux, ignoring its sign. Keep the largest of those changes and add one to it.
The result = 1.5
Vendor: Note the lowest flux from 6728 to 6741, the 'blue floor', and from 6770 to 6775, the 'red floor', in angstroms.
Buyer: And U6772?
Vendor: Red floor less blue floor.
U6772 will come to 1.0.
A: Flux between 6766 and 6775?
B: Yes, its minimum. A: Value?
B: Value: 7.734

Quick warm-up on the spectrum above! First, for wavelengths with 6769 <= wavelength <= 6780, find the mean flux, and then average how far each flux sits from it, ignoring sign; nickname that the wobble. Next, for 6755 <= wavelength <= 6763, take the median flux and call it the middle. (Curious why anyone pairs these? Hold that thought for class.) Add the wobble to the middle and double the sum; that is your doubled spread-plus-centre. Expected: 16.1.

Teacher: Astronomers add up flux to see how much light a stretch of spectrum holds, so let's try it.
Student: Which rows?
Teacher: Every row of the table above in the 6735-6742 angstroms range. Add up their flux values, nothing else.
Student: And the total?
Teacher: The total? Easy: 39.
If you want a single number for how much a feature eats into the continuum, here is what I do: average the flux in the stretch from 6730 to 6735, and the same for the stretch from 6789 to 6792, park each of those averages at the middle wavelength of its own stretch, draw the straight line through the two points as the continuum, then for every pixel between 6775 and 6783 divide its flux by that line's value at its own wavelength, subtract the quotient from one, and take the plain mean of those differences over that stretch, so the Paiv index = -0.10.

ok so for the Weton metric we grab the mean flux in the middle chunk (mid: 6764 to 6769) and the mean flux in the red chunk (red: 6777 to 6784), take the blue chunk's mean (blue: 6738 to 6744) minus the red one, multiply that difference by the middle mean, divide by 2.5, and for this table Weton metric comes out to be 0.1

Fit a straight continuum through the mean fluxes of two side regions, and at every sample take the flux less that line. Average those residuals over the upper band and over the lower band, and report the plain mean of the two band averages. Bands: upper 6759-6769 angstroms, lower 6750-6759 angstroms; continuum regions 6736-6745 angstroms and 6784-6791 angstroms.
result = 0.26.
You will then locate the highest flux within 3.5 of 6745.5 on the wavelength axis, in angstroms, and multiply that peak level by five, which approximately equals 44.3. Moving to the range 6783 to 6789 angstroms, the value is 42.1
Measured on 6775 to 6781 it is 42.3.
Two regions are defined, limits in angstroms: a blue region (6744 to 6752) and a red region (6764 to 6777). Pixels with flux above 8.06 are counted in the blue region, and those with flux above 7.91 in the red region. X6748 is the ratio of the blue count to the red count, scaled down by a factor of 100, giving 0.0025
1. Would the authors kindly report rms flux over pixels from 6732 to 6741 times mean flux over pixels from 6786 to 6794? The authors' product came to 58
